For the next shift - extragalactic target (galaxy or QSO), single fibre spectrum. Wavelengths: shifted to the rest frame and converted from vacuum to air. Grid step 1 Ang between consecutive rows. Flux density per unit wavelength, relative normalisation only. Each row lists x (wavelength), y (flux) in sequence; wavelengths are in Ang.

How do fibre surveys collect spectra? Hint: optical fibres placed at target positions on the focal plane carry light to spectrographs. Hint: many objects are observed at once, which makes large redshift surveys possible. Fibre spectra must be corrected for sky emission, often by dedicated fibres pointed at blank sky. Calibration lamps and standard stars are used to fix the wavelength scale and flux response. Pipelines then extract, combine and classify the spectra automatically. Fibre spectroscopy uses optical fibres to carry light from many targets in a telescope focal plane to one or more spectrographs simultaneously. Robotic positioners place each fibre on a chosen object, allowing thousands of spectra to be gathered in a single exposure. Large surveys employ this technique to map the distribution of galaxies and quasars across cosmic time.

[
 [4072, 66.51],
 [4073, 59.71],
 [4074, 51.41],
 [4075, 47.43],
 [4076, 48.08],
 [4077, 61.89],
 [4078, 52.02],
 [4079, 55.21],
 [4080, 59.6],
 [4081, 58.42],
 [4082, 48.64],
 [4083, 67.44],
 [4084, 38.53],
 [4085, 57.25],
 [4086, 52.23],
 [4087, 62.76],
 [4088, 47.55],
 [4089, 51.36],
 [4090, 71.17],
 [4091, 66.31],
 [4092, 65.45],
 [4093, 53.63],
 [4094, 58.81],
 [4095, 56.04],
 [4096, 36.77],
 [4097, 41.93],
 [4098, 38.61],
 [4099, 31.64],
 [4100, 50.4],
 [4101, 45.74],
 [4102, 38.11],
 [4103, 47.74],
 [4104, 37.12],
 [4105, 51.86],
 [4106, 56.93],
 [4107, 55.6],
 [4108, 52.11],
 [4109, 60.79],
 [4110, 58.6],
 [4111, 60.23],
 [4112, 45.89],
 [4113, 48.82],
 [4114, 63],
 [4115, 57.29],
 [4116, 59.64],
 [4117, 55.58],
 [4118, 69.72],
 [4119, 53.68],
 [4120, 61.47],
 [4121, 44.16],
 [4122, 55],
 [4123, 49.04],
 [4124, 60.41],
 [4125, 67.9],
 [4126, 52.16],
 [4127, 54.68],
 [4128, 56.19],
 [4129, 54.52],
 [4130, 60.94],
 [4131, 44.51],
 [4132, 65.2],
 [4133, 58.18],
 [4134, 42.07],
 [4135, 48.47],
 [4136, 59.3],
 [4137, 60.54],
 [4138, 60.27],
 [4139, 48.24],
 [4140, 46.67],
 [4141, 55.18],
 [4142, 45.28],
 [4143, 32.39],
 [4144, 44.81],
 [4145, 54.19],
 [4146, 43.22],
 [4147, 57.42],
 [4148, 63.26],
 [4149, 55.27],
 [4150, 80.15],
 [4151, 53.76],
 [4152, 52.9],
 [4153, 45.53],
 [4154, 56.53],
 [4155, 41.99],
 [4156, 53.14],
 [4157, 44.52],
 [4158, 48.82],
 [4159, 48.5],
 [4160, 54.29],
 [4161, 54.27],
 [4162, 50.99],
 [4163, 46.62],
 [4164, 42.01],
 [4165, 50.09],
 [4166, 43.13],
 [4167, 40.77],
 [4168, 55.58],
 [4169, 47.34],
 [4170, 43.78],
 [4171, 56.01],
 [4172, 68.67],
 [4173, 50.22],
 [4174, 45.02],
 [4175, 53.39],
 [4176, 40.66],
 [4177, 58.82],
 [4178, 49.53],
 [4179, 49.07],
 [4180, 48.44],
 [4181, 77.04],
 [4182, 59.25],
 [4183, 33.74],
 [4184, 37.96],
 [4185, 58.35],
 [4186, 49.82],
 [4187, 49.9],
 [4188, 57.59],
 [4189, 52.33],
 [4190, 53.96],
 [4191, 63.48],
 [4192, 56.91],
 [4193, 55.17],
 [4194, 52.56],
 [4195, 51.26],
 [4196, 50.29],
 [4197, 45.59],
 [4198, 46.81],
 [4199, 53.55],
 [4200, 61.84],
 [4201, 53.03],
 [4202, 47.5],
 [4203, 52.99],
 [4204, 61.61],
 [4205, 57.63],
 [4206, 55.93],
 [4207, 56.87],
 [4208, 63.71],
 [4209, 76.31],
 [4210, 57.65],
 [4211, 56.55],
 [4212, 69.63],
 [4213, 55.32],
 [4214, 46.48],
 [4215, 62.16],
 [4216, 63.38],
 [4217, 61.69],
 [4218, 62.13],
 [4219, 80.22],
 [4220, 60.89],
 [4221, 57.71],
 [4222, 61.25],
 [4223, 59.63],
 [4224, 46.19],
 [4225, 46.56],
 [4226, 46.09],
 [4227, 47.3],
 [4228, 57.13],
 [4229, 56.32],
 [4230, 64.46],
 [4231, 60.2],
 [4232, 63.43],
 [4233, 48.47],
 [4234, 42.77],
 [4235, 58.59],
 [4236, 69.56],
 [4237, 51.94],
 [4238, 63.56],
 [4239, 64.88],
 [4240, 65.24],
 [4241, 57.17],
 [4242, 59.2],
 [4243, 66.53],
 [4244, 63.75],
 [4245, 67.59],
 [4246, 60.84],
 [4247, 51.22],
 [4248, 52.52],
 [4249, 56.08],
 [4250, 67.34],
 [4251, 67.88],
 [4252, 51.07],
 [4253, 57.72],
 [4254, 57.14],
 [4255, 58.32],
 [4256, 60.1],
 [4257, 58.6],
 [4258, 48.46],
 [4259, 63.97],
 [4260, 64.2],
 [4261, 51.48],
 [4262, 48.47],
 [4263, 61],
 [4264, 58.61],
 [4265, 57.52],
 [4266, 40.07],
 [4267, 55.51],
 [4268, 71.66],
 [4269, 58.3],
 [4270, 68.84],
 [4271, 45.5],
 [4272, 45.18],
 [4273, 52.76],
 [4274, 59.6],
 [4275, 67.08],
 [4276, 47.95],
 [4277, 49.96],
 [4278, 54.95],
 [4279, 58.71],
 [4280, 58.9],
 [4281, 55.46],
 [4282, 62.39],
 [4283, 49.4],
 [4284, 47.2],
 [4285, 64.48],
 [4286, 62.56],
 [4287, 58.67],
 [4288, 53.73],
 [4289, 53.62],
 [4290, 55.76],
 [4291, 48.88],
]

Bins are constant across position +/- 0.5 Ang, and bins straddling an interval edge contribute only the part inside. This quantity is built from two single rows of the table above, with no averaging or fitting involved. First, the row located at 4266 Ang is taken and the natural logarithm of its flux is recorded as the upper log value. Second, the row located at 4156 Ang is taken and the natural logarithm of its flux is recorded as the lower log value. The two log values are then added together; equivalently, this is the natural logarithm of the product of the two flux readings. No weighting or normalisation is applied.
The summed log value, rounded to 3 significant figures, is 7.66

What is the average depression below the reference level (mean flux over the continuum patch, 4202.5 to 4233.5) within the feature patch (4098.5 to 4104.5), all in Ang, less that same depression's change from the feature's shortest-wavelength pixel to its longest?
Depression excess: 22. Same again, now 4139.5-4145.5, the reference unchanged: 20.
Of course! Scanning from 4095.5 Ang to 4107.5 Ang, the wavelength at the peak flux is 4106 Ang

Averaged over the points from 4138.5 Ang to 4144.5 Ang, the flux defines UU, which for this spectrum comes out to 45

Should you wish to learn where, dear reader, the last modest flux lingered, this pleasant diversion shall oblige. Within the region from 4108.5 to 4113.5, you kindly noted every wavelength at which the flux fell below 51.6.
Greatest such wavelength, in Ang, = 4113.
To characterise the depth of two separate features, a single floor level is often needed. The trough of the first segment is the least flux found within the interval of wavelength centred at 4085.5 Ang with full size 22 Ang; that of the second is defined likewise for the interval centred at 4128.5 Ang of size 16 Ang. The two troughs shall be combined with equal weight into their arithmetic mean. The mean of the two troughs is 39.4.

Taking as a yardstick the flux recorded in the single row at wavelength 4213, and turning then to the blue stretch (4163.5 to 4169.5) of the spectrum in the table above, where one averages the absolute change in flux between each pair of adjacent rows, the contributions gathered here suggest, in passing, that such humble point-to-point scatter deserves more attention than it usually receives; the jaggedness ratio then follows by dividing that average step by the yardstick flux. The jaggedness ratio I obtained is 0.146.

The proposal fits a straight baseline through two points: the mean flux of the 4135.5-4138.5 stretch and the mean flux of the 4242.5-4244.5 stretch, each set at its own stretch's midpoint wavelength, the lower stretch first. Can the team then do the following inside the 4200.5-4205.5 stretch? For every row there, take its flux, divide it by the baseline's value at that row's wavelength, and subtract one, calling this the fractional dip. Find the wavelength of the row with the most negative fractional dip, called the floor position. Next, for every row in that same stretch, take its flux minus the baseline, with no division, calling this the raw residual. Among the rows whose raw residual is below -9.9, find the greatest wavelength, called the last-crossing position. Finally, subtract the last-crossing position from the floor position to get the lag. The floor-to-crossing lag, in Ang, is -1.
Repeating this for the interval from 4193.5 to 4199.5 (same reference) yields -1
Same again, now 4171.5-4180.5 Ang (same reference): -4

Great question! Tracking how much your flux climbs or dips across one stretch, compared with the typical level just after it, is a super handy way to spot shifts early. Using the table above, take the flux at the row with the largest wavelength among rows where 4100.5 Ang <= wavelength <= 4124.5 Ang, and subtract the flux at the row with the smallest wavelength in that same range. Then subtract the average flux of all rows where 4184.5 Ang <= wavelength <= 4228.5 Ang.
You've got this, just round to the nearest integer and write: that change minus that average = -42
